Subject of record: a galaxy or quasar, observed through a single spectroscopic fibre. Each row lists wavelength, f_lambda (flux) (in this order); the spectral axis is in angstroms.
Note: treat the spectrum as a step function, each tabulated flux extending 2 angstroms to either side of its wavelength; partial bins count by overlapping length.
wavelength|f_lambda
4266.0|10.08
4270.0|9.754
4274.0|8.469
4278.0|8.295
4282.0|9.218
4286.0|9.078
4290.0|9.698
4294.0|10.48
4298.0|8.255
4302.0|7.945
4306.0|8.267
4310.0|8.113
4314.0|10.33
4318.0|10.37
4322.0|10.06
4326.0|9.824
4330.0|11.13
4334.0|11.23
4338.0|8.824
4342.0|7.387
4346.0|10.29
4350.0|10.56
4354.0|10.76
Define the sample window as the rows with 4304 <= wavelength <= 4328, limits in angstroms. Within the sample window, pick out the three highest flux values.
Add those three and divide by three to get 10.3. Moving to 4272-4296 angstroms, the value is 9.8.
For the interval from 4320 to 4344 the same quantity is 10.8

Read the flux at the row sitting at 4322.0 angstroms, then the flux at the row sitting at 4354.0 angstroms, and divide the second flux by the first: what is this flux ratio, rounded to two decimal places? 1.07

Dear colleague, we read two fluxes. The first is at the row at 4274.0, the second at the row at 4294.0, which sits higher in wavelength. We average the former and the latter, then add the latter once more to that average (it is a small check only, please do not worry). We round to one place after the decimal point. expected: 20.0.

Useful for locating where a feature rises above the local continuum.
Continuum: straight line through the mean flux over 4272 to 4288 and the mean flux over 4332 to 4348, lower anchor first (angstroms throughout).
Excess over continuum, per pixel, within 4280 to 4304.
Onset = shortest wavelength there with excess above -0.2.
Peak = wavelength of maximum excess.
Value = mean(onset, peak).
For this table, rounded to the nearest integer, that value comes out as 4288 angstroms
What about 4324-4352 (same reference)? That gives 4330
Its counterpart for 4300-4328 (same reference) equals 4314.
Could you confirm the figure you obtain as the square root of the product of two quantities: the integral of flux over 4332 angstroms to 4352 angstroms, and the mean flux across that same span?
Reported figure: 43.2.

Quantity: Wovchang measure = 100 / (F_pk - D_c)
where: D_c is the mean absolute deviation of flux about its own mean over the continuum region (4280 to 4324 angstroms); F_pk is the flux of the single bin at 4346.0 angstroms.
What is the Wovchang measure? 10.6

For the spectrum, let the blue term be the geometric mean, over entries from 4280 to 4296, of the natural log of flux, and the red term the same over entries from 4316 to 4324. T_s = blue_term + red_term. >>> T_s 4.59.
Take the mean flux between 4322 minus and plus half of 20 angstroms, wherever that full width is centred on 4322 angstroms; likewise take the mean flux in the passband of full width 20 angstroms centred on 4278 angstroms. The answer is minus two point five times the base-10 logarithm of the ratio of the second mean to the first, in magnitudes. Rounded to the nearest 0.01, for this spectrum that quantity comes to 0.16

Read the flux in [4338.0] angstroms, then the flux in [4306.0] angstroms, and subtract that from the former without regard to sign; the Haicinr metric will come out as 0.6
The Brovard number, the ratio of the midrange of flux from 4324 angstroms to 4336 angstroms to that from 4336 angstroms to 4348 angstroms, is 1.19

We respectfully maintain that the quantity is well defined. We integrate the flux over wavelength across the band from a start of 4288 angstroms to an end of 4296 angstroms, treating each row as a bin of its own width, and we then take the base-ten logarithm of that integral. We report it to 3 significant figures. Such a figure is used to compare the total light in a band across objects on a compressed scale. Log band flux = 1.91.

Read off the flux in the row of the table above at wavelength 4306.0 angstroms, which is 8.267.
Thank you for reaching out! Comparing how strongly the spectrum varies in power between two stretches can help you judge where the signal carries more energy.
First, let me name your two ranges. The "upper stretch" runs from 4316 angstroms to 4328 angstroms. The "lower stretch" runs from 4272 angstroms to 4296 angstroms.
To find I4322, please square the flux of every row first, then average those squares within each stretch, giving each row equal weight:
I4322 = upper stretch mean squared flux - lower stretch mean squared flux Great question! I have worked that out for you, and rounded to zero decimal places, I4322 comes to 16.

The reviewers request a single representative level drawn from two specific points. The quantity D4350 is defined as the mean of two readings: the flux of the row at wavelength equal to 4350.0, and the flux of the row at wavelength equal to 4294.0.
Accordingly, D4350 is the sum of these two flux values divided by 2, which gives 10.5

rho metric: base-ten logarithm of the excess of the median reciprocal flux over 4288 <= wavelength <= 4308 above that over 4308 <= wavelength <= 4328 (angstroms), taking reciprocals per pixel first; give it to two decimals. -1.67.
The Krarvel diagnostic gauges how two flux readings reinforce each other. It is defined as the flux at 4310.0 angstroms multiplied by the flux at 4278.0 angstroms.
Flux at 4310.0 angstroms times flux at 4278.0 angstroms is 67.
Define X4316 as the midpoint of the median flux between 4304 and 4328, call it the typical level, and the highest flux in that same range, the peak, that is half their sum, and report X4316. 10.2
